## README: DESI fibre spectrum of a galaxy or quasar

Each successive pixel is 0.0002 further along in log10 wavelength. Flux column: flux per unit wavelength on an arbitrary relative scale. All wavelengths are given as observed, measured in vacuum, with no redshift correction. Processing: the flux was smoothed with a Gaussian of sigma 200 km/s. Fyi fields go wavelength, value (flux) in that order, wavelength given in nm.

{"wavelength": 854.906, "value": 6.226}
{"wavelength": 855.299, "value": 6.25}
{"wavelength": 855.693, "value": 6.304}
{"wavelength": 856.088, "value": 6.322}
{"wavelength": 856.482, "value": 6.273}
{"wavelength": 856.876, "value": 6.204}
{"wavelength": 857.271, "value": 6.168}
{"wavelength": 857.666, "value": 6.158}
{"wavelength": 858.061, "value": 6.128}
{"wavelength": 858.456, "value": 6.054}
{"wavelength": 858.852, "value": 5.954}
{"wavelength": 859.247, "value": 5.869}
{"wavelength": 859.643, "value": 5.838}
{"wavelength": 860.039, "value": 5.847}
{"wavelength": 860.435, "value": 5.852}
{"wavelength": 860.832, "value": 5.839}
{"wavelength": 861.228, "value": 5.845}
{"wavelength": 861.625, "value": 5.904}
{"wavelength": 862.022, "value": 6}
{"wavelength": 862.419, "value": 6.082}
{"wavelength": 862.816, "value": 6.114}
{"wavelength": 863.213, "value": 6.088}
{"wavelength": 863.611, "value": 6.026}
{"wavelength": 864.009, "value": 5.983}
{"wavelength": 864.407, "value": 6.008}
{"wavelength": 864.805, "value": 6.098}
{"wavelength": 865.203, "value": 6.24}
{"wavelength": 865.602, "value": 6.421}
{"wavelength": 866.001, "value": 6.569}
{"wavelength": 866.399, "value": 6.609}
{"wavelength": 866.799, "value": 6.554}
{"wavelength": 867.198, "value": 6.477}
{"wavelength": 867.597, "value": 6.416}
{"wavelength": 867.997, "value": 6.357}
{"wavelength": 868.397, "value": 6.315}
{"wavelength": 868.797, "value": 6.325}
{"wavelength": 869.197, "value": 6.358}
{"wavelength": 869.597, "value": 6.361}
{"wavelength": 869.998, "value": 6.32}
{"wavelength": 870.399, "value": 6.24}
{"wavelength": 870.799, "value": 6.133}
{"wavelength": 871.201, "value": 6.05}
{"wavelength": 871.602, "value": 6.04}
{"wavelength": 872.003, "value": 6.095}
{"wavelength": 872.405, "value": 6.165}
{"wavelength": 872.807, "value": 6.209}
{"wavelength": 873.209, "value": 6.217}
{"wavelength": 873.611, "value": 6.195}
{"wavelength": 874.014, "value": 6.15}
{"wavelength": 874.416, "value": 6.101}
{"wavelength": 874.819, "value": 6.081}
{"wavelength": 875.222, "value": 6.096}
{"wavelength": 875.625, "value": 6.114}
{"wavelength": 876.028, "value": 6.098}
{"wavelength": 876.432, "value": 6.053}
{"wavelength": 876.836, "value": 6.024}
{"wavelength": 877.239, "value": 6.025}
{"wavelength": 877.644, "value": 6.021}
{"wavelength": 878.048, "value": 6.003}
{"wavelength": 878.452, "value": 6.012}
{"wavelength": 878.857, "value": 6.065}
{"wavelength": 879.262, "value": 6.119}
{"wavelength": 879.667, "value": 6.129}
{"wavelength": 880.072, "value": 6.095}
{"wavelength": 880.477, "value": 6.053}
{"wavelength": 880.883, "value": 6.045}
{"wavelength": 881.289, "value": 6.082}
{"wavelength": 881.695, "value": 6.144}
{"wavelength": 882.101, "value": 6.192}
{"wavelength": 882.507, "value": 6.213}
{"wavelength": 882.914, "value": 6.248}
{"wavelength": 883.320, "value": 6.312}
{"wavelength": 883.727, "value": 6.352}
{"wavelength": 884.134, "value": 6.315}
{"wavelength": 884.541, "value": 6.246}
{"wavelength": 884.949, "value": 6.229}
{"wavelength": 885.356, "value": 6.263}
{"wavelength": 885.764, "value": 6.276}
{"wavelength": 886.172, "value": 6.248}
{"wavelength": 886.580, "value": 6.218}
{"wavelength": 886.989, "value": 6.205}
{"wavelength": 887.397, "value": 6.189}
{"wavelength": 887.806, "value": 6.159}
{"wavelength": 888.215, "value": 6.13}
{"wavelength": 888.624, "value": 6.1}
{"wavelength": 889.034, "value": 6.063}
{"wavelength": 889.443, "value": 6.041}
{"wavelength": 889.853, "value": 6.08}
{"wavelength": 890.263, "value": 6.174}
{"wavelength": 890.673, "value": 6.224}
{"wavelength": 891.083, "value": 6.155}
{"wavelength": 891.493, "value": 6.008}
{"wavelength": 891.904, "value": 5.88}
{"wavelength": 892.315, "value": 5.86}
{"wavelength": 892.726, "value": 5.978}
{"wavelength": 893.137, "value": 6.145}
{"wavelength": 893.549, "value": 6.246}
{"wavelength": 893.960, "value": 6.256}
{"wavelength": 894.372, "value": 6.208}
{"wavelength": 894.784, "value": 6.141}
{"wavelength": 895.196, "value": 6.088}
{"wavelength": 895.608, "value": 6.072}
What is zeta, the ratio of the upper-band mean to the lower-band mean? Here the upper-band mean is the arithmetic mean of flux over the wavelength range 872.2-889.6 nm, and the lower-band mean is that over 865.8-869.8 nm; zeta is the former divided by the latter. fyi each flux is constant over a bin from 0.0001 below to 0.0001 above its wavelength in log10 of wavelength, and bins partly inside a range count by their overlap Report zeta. 0.96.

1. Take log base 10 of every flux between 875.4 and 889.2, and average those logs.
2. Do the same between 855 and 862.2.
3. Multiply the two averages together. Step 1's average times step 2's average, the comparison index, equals 0.616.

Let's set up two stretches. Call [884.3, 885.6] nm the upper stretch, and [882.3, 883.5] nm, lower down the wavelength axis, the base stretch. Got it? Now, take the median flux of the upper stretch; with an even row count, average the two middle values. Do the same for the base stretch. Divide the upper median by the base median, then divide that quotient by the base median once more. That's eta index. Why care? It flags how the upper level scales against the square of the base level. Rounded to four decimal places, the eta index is 0.1600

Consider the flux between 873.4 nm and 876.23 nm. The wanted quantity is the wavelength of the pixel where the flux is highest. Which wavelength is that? 873.611 nm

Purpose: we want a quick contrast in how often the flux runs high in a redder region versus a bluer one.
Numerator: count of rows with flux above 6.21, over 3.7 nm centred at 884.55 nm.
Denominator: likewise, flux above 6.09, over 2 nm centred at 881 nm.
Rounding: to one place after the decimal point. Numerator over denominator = 4.5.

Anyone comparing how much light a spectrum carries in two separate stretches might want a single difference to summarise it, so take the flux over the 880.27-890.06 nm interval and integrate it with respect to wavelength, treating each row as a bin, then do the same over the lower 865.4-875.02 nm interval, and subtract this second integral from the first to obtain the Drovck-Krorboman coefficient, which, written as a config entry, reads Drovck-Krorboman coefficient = 0.1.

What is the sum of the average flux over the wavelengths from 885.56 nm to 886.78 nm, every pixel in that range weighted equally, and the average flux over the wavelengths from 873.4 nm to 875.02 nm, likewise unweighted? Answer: 12.4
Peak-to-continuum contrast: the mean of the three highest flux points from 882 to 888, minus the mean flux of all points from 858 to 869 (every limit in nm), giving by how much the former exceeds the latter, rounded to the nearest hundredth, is 0.19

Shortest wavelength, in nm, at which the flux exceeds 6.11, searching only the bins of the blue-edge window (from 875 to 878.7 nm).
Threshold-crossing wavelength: 875.625 nm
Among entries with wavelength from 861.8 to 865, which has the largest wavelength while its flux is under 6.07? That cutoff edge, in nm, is 864.407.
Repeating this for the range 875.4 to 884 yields 880.883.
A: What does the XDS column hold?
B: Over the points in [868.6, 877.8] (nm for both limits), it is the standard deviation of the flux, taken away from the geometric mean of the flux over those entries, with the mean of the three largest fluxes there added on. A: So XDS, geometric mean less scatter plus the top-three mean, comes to 12.4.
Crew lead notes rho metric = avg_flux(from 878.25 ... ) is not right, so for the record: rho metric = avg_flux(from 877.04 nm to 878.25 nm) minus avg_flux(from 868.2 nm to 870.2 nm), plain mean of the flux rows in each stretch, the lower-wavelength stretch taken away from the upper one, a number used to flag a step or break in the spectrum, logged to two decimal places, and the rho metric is -0.32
